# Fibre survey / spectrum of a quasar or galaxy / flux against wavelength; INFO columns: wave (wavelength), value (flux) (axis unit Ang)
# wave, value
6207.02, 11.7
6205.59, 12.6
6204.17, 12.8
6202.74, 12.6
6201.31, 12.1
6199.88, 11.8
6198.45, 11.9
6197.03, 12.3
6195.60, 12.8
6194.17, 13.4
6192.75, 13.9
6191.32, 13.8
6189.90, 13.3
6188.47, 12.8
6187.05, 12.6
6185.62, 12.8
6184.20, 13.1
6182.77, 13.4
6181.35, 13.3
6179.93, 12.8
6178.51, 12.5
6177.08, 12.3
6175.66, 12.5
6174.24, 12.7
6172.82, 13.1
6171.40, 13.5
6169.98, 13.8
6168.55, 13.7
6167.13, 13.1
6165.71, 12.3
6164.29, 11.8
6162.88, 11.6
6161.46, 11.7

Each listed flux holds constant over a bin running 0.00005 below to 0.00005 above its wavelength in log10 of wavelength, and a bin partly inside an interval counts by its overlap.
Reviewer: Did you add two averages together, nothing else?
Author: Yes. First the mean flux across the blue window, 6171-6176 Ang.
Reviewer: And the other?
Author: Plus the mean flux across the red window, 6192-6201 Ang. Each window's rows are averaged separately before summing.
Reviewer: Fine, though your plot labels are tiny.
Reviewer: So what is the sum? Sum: 25.6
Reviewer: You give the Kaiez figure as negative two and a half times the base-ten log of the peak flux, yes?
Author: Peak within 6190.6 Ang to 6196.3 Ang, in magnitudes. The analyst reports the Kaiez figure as -2.86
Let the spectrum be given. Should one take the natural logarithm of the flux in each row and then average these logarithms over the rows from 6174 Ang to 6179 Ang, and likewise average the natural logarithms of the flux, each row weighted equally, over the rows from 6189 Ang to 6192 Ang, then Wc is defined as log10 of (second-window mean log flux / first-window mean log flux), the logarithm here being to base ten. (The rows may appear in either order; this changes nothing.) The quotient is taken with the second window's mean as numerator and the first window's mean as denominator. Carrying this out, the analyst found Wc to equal 0.014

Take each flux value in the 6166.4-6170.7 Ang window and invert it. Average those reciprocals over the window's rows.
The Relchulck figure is 0.074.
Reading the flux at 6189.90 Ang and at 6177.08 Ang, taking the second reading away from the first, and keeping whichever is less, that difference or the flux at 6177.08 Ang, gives 1.0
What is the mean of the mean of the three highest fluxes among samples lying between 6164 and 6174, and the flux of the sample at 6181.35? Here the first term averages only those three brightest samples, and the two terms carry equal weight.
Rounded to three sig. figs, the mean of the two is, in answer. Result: 13.5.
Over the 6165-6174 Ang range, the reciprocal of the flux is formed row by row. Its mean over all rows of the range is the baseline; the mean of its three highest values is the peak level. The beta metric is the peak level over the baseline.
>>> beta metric 1.03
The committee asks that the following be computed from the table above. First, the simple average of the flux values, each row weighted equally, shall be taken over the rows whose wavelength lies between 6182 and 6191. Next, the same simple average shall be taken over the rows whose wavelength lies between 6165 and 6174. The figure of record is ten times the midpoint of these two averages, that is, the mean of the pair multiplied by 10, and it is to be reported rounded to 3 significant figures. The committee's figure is 131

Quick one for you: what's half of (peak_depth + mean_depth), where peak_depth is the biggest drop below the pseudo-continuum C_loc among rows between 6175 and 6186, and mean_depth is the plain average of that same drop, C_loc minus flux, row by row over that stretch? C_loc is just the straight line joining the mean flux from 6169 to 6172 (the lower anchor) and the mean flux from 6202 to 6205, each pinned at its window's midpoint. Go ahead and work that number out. 0.8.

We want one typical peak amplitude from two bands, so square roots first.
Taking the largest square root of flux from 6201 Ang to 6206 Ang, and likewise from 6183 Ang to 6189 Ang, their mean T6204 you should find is 3.60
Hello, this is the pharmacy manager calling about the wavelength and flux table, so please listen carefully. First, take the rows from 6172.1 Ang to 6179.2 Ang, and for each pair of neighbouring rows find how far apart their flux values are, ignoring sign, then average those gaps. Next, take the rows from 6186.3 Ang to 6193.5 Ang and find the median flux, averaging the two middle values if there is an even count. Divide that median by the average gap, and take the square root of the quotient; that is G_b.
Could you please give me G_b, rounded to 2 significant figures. 7.3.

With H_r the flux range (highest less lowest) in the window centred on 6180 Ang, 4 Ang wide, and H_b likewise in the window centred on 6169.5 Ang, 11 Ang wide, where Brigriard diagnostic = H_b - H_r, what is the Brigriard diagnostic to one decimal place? 1.2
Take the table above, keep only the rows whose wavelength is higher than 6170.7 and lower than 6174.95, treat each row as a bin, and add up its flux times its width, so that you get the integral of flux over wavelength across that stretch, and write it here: 56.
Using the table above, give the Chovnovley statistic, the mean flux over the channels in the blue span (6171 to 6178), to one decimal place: 12.8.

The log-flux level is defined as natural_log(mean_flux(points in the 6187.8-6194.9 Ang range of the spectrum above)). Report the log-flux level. 2.598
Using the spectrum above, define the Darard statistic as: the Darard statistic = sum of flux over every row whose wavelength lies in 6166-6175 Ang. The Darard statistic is 79.9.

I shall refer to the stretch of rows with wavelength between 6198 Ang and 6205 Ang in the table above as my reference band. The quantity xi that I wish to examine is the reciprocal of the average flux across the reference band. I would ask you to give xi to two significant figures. 0.082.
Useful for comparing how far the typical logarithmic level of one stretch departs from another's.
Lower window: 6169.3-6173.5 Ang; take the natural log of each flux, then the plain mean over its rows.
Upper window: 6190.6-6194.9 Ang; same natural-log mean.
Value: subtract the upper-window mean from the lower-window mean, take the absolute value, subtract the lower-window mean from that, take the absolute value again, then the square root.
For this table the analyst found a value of 1.61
